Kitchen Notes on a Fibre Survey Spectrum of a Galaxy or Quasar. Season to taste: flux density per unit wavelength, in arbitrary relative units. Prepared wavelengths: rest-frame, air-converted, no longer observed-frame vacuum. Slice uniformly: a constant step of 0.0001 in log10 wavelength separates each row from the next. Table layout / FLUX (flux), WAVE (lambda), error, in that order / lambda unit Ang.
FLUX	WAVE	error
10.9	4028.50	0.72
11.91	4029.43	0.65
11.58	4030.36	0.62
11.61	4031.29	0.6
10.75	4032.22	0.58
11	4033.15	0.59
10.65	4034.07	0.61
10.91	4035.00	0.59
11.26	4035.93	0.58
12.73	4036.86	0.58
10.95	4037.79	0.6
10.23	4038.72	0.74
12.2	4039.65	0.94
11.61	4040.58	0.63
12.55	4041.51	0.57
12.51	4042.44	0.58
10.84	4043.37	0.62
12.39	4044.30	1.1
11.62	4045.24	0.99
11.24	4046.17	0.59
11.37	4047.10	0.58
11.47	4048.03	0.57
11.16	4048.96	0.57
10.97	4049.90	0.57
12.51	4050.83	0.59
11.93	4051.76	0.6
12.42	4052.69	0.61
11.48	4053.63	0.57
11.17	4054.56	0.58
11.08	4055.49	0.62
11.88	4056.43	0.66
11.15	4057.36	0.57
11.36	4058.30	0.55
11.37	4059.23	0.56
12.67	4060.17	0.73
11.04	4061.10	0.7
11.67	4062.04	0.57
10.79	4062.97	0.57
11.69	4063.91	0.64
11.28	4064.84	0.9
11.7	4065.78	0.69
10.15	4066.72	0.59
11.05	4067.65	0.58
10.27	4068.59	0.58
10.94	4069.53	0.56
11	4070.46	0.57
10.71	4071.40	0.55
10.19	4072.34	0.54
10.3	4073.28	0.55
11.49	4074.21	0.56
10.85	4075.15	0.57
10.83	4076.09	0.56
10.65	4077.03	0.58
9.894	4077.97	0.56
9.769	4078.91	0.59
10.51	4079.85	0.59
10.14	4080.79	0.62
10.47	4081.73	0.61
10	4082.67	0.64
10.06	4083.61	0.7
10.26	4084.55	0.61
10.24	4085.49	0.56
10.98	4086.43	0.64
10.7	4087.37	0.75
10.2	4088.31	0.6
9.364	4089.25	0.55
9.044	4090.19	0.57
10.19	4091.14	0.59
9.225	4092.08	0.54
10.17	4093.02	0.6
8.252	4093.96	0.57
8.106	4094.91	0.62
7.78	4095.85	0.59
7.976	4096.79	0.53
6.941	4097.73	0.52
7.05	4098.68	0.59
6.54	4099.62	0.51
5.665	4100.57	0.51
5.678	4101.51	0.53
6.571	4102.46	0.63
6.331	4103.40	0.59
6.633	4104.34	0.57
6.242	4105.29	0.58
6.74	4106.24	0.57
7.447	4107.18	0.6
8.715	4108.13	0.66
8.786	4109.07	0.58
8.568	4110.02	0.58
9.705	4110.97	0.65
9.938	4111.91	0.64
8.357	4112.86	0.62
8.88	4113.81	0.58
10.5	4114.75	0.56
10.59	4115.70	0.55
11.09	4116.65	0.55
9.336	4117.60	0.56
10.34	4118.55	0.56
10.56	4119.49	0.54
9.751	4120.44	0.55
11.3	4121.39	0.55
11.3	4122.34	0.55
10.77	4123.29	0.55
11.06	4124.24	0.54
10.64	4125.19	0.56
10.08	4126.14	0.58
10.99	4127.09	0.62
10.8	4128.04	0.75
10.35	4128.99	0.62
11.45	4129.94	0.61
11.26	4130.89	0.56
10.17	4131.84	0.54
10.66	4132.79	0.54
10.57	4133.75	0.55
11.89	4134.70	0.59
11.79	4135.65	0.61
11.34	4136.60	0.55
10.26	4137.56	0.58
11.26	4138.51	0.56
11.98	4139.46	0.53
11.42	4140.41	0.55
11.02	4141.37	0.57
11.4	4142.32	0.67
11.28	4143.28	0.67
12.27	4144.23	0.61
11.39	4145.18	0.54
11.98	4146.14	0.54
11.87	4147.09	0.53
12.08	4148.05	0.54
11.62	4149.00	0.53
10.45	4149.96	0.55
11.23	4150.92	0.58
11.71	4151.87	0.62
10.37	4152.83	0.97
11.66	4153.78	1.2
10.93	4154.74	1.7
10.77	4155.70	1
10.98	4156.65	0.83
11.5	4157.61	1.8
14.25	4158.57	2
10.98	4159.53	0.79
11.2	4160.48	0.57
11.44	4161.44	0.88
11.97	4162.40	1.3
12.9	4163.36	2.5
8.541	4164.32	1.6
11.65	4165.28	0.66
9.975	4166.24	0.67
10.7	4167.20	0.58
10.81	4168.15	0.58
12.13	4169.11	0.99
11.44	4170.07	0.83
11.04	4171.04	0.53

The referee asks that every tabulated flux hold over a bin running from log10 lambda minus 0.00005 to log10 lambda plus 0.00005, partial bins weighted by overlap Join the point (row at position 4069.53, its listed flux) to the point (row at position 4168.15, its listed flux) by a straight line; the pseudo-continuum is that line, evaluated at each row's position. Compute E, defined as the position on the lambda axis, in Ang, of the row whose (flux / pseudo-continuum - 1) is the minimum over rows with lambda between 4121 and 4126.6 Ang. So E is 4126.14 Ang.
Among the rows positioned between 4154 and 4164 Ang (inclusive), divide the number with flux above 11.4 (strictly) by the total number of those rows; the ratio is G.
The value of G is 0.50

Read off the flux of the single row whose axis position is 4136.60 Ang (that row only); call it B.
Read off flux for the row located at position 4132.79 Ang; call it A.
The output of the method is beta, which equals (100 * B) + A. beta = 1145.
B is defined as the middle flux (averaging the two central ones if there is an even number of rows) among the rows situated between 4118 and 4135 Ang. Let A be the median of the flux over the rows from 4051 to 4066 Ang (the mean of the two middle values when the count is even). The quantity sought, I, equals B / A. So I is 0.94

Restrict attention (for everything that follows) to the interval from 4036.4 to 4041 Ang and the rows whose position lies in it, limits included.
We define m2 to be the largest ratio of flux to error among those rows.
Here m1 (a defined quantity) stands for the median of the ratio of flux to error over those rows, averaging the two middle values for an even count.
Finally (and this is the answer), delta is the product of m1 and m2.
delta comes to 401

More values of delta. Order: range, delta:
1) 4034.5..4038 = 416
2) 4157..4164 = 181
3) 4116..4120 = 383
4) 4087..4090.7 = 280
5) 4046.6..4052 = 419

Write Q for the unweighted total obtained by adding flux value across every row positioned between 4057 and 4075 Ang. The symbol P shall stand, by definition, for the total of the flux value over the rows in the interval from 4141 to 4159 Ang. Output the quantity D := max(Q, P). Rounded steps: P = 219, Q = 211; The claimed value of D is 219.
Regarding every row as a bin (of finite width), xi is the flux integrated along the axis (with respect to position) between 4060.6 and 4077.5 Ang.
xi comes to 185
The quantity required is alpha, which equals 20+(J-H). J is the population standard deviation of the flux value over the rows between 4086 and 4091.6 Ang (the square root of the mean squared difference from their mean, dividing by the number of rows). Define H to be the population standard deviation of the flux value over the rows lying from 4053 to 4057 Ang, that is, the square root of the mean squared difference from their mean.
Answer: 20.4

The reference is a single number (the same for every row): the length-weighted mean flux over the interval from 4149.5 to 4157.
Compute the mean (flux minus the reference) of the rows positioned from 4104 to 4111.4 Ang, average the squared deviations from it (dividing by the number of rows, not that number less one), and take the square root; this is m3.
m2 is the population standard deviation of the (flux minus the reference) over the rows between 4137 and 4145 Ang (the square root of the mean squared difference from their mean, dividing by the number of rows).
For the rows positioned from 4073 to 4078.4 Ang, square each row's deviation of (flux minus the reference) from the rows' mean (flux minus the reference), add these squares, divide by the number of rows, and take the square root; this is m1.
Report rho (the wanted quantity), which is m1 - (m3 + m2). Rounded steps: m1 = 0.49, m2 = 0.57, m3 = 1.17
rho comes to -1.2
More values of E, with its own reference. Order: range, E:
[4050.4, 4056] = 4055.49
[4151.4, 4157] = 4152.83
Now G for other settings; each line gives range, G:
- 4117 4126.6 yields 0.00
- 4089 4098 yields 0.00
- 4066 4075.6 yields 0.10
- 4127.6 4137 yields 0.30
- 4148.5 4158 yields 0.40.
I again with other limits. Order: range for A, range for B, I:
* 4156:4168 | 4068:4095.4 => 0.90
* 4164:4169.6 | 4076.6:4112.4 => 0.85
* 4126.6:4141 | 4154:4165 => 0.99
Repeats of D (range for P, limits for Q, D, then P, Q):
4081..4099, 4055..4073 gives 212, 177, 212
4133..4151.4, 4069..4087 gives 217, 217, 199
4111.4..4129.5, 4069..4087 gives 199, 197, 199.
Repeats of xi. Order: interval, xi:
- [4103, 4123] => 183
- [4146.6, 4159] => 142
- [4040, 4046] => 71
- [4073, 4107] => 303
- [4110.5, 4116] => 53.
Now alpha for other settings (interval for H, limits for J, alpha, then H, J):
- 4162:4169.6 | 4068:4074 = 19.0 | 1.3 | 0.3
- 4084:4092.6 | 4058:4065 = 19.9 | 0.6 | 0.5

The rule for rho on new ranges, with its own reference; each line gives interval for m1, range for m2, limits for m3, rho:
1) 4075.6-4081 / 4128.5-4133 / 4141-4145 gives -0.6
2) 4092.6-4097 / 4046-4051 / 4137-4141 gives -0.2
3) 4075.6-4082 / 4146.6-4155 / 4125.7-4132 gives -0.7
